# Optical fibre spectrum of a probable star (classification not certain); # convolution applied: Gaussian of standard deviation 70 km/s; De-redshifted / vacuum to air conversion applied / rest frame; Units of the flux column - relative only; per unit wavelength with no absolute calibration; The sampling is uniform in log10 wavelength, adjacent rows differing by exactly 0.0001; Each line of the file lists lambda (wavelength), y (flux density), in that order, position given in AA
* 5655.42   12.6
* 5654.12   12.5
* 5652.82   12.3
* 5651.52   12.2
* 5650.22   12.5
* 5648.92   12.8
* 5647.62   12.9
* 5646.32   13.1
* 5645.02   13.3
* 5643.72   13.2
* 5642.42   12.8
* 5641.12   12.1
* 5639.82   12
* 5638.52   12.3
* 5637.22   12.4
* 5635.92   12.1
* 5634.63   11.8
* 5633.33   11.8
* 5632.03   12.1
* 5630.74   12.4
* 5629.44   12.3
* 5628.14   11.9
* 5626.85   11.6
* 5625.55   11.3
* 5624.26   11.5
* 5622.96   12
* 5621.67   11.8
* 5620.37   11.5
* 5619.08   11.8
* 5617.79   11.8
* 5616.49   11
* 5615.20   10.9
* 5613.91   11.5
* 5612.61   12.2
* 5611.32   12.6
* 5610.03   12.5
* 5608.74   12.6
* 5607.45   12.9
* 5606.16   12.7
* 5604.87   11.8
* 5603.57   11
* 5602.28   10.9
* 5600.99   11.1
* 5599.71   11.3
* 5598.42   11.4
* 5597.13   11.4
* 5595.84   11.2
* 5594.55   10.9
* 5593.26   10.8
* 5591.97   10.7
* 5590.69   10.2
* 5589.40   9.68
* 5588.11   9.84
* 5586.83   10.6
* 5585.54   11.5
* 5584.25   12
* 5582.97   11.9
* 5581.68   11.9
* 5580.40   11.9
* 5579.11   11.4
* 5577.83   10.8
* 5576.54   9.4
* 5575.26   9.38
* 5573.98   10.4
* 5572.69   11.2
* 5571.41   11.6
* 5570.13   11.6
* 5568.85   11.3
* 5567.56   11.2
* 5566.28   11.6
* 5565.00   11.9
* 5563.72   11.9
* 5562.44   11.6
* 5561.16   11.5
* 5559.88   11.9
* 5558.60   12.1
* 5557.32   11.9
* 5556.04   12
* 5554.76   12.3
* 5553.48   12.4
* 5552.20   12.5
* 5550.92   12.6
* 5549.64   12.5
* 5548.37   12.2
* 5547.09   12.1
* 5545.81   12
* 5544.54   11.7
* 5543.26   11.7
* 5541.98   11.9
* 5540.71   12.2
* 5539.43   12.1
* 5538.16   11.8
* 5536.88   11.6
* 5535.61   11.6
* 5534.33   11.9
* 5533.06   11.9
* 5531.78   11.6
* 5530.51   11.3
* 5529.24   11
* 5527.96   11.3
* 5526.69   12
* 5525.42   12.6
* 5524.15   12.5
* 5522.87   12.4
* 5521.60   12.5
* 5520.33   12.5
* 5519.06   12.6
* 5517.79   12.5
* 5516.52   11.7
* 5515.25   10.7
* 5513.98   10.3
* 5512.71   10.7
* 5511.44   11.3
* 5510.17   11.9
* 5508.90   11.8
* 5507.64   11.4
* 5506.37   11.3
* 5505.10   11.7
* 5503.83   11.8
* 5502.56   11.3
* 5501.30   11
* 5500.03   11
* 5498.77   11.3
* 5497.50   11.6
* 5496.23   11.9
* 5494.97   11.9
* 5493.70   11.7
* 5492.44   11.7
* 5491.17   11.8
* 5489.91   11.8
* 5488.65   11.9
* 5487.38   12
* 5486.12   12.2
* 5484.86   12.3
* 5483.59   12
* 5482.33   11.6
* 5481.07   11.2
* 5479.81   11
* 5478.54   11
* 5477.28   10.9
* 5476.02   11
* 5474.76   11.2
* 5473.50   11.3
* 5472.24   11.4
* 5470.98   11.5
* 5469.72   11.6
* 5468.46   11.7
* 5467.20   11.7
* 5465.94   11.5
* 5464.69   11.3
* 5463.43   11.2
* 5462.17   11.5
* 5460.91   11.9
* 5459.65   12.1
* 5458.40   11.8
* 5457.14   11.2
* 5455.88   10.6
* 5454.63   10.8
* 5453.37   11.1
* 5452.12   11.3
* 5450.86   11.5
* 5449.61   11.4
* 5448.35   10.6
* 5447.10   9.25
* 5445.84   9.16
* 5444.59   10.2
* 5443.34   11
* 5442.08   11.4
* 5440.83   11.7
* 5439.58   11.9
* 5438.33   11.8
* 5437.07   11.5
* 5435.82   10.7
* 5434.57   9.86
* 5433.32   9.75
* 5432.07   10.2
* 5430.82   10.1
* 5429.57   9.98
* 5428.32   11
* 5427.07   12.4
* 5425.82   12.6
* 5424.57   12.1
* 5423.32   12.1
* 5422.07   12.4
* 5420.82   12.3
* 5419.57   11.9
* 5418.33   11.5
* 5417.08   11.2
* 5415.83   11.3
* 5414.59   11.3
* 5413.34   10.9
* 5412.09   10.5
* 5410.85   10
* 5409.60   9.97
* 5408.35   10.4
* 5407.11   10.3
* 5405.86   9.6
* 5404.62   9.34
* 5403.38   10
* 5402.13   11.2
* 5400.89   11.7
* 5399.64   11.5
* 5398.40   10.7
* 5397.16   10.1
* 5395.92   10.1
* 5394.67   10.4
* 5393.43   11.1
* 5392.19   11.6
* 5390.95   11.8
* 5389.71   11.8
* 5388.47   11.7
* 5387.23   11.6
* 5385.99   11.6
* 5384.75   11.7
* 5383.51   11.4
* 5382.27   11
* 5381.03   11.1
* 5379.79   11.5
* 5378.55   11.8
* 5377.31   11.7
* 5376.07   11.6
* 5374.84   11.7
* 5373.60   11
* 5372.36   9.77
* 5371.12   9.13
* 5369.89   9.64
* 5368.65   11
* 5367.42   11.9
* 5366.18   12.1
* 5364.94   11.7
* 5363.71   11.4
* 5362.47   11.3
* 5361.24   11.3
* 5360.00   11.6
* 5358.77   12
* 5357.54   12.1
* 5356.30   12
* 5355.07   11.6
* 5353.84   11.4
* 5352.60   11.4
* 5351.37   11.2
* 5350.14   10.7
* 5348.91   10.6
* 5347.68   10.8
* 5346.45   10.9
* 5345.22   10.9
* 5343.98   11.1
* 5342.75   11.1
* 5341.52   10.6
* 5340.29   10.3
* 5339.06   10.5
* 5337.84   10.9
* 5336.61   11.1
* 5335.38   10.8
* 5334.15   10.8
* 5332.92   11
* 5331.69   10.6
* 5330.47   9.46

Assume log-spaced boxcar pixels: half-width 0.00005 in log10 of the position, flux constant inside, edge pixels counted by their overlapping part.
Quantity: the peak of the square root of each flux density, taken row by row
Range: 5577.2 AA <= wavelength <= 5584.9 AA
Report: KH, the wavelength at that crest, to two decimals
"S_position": 5584.25 AA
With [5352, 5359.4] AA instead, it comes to 5357.54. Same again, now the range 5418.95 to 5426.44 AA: 5425.82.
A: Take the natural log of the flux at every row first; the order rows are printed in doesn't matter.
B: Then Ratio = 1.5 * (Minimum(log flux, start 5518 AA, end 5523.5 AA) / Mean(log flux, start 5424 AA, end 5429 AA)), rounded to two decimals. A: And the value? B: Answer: 1.52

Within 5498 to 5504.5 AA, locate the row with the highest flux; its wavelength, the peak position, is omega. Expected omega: 5503.83 AA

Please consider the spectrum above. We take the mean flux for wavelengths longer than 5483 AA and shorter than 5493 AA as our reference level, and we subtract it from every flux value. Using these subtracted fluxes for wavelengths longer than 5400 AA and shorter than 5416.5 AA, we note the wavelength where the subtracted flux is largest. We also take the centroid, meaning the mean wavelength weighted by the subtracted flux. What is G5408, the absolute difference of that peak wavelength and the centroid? 7.1 AA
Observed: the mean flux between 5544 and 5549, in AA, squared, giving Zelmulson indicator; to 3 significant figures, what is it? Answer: 144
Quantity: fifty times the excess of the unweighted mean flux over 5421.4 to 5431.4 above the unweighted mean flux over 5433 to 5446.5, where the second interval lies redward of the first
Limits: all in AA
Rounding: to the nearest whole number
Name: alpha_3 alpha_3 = 38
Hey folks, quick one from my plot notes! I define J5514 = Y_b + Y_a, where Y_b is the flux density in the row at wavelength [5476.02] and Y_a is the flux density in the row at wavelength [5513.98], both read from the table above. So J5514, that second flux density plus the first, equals 21.3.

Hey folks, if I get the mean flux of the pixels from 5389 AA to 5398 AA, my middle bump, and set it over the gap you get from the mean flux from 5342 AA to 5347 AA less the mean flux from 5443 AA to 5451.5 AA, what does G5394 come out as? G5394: 20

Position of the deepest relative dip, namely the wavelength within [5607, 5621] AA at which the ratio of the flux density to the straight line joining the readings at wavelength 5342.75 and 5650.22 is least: 5615.20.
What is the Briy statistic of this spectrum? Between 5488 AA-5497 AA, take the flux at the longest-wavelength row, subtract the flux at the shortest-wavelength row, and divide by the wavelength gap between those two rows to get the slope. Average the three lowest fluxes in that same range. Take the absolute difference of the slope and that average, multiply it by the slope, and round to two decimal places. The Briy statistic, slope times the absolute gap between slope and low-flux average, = 0.00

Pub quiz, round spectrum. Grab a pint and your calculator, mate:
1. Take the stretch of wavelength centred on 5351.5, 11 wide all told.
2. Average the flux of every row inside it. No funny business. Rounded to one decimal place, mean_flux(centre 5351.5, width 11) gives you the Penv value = 11.2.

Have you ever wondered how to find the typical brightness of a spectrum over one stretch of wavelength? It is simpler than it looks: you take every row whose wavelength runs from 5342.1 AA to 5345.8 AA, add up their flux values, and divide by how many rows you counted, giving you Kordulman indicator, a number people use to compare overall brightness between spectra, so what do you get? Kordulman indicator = 11.0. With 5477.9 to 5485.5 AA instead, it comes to 11.5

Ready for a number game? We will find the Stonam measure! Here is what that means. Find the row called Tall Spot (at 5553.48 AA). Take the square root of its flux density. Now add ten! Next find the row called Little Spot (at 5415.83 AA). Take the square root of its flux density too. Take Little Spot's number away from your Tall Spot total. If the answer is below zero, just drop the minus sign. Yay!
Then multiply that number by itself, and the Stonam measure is 103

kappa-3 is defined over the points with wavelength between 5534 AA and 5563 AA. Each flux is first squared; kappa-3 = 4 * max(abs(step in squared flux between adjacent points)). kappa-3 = 37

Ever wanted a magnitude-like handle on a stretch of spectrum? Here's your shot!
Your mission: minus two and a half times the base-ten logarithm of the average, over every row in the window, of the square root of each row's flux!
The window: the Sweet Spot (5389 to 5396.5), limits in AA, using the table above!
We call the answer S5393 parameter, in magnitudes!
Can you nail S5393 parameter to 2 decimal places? -1.31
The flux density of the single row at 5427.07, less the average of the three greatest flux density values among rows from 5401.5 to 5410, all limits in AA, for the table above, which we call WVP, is 1.8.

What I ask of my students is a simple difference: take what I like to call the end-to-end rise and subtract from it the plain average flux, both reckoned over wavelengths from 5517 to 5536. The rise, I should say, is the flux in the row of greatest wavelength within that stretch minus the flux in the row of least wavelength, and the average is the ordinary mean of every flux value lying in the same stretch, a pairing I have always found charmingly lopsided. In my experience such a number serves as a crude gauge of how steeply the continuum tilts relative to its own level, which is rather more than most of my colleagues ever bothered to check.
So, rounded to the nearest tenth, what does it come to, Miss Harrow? -12.9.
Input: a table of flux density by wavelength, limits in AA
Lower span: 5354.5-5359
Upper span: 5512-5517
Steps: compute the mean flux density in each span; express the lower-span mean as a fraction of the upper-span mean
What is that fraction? 1.10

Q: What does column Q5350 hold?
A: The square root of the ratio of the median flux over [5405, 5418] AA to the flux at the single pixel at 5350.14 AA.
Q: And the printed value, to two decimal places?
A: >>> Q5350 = 0.99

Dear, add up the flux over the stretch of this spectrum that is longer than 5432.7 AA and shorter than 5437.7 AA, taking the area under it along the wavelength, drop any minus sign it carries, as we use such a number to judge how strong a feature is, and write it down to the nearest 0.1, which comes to 52.3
